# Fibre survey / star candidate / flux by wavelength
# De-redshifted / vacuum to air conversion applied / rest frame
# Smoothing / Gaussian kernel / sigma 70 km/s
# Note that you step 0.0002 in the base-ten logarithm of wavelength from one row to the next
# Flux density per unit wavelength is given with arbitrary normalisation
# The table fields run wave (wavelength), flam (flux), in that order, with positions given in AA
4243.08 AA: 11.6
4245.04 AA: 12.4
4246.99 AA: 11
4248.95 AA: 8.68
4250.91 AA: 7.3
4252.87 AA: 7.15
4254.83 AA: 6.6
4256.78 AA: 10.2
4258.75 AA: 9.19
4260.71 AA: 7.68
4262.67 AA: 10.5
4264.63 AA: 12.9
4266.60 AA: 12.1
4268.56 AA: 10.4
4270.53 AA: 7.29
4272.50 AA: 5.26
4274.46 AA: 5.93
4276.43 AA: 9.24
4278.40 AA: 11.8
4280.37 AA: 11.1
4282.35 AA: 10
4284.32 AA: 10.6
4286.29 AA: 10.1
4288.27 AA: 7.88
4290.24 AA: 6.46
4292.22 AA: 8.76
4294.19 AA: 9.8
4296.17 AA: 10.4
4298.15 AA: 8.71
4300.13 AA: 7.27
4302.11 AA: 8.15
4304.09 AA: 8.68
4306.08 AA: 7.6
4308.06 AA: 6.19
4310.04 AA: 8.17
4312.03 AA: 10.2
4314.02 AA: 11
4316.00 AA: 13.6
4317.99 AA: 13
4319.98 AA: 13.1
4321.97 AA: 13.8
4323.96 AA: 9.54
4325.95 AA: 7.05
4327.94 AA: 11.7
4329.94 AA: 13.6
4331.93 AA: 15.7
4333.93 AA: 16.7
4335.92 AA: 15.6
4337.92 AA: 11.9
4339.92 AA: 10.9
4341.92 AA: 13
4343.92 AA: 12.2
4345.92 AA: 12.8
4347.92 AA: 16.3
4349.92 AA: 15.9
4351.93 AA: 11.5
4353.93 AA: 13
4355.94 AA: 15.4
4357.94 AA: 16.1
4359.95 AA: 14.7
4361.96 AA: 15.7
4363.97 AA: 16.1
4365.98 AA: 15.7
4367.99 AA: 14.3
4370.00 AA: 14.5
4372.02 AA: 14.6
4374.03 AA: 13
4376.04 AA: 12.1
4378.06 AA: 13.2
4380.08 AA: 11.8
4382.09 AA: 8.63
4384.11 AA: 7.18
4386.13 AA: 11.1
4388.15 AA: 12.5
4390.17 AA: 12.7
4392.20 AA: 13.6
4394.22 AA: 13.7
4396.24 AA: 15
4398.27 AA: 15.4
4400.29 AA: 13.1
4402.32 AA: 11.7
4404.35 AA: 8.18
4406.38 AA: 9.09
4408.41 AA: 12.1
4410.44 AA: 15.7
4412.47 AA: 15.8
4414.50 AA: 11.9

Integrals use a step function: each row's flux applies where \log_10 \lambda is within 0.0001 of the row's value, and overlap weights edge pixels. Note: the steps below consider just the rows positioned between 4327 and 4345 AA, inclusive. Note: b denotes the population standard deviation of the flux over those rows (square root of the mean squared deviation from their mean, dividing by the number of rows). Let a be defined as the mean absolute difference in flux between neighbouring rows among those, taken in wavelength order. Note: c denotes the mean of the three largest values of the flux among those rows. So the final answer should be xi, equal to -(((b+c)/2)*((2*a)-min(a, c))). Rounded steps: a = 1.71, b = 1.9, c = 16.0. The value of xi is -15.4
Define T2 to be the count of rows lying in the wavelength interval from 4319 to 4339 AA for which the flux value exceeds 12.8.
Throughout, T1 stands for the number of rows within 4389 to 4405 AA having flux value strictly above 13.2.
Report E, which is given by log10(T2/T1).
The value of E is 0.18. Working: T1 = 4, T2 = 6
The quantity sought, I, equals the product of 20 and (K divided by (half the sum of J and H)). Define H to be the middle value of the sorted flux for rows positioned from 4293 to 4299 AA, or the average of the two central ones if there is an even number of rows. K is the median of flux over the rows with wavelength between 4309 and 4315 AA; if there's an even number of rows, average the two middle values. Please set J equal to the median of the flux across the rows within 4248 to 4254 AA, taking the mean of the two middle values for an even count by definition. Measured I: 23.9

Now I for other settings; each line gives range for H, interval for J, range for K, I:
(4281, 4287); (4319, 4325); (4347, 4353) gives 27.4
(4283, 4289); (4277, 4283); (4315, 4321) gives 24.7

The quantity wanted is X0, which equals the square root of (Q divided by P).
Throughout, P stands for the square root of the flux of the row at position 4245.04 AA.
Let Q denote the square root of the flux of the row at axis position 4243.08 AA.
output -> 0.98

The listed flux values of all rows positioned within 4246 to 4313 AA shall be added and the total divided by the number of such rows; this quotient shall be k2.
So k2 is 8.9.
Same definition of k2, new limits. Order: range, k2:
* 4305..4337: 11.7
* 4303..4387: 12.5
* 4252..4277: 8.8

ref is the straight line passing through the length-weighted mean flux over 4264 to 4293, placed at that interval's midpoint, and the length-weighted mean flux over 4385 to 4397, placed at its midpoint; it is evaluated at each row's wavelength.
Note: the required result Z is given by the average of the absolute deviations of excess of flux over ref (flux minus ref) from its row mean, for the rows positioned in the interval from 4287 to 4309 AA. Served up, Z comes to 1.04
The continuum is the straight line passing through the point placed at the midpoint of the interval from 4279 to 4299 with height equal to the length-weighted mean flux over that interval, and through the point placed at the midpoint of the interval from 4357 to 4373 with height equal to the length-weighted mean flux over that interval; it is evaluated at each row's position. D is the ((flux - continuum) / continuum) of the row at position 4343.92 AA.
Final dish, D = -0.10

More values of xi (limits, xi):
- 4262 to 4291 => -12.0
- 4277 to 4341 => -14.6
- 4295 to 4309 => -6.1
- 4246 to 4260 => -8.8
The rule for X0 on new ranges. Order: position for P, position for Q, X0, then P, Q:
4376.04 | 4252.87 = 0.88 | 3.48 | 2.67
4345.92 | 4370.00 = 1.03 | 3.58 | 3.81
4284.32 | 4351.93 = 1.02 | 3.26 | 3.39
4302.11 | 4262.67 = 1.07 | 2.85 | 3.24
